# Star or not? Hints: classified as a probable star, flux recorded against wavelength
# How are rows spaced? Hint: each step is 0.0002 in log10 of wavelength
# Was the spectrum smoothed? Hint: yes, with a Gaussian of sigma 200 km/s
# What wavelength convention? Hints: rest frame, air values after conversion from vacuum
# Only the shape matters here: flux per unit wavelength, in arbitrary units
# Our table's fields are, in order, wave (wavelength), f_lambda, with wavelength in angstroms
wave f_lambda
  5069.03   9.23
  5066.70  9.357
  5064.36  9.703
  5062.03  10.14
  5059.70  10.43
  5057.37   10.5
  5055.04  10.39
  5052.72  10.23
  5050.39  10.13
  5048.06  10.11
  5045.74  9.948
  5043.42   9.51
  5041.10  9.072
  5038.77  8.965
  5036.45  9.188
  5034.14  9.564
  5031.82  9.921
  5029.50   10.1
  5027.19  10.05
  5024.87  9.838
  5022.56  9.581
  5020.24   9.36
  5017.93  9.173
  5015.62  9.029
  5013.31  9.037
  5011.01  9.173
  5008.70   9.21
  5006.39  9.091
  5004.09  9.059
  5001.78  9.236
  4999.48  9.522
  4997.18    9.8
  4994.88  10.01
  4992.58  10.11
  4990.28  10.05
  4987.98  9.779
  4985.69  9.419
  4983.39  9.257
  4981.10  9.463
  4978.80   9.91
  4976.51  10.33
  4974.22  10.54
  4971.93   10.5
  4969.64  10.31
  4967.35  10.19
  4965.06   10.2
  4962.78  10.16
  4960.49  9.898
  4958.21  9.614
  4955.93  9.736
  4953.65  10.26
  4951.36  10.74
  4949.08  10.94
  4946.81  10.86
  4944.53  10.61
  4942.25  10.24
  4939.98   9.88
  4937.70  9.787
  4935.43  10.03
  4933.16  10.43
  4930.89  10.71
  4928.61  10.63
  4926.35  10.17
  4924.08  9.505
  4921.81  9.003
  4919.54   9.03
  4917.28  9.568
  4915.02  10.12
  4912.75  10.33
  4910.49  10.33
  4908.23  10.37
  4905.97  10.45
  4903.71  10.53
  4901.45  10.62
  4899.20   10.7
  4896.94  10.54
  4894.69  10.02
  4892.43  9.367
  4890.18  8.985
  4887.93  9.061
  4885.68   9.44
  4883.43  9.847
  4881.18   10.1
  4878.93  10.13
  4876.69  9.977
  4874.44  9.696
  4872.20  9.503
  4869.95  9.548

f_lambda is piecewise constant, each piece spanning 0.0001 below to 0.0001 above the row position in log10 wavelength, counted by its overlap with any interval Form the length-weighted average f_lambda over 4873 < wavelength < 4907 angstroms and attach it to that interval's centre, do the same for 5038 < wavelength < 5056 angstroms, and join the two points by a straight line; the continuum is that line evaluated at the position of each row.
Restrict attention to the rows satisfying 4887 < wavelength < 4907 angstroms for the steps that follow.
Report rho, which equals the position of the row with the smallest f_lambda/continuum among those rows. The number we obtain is 4890.18 angstroms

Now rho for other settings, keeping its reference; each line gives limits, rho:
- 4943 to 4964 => 4958.21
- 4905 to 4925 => 4921.81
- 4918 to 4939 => 4921.81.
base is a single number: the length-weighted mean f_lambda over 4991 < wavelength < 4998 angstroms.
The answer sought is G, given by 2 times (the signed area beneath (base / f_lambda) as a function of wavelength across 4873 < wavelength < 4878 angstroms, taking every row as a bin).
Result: 10.2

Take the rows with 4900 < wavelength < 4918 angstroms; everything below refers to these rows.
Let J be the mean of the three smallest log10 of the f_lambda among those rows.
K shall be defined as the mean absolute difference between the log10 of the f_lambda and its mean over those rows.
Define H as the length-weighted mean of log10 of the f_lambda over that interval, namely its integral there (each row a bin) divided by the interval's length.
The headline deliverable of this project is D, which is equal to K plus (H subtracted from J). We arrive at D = -0.004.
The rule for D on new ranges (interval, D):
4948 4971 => -0.007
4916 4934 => -0.004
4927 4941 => 0.000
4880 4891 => 0.002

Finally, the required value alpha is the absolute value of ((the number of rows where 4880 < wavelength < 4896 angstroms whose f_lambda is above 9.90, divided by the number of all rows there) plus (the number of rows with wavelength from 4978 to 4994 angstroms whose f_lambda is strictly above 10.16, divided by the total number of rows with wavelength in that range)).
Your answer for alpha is 0.29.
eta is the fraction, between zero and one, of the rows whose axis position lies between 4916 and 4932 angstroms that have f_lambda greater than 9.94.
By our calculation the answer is 0.4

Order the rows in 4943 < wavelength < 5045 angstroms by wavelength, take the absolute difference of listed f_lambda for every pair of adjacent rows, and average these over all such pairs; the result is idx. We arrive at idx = 0.21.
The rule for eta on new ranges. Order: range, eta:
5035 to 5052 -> 0.4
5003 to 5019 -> 0.0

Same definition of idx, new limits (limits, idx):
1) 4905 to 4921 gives 0.24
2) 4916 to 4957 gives 0.33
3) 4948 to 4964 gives 0.31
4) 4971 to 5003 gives 0.23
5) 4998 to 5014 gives 0.13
